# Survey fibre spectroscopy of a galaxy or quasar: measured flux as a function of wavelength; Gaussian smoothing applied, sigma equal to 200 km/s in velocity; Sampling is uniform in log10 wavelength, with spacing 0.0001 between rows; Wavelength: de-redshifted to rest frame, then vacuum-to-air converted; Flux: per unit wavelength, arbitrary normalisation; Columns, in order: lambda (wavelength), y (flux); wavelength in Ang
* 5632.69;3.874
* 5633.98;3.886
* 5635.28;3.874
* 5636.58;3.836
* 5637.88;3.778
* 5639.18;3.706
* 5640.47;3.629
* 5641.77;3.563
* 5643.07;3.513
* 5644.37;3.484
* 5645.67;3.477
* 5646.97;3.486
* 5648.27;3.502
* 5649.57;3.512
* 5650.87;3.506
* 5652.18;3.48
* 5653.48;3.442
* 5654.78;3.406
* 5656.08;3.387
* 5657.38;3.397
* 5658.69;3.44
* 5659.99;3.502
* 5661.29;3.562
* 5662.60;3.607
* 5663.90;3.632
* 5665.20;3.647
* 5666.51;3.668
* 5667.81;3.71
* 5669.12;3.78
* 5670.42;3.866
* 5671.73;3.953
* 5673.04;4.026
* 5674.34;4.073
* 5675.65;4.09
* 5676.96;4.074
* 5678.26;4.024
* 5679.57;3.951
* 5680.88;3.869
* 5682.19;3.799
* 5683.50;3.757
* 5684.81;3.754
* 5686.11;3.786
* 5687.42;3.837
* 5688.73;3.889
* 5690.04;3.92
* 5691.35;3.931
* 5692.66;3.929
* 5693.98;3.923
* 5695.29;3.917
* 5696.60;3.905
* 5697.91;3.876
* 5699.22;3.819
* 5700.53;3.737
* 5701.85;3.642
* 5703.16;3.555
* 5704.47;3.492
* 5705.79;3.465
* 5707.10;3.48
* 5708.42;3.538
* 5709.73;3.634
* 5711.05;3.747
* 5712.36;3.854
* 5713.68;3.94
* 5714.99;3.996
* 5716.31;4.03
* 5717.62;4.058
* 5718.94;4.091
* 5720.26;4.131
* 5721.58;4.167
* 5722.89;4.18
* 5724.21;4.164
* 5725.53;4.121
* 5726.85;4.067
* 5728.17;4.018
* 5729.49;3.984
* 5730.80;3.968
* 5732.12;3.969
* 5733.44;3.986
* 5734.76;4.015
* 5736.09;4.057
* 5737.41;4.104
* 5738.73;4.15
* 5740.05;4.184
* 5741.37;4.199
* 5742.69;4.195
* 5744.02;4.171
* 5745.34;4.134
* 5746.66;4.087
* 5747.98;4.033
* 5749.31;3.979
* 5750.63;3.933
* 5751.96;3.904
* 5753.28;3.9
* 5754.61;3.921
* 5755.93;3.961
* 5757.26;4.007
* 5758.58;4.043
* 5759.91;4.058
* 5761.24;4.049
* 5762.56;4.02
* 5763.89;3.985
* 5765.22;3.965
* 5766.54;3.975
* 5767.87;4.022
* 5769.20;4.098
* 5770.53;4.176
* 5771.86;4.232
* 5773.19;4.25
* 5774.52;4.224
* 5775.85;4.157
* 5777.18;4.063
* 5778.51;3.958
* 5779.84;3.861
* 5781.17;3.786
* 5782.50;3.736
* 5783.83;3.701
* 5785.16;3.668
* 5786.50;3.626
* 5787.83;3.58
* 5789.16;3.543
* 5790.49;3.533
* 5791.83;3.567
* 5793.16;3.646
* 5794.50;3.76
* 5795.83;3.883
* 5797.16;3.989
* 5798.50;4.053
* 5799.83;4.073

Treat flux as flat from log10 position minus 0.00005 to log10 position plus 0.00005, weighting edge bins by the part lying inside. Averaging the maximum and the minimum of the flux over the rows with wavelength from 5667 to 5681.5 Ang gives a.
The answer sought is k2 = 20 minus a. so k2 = 16.1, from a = 3.9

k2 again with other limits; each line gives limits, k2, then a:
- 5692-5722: 16.2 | 3.8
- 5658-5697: 16.2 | 3.8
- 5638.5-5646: 16.4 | 3.6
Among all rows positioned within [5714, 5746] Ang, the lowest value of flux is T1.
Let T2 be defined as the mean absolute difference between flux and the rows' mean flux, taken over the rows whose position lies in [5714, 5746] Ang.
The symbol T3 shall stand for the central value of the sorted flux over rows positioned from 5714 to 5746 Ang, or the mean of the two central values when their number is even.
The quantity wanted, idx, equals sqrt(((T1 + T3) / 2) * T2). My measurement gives 0.53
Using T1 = 3.968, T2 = 0.069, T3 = 4.10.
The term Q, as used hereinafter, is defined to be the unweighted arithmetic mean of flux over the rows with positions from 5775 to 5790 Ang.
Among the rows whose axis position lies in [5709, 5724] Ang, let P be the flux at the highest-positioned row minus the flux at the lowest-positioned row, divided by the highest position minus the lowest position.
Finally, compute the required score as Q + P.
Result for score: 3.83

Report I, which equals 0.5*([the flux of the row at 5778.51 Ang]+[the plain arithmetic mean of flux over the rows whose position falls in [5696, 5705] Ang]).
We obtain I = 3.84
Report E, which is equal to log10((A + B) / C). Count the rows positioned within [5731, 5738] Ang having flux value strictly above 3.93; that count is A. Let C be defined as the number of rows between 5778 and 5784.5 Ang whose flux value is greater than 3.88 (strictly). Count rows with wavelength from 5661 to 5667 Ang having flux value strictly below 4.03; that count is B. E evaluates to 1.00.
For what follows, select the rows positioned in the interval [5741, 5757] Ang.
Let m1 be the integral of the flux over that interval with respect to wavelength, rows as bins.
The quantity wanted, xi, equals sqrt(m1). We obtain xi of 8.03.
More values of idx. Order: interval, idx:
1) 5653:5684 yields 0.85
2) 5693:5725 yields 0.85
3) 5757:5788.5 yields 0.76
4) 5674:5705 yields 0.65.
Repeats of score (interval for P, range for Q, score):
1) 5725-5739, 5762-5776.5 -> 4.10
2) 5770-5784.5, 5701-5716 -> 3.63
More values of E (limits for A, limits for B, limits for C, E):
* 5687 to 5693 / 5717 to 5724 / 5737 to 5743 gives -0.70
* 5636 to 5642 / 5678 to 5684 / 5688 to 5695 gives 0.00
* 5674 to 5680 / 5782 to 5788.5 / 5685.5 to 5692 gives 0.52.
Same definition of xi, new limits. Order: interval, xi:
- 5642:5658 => 7.45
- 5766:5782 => 8.06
